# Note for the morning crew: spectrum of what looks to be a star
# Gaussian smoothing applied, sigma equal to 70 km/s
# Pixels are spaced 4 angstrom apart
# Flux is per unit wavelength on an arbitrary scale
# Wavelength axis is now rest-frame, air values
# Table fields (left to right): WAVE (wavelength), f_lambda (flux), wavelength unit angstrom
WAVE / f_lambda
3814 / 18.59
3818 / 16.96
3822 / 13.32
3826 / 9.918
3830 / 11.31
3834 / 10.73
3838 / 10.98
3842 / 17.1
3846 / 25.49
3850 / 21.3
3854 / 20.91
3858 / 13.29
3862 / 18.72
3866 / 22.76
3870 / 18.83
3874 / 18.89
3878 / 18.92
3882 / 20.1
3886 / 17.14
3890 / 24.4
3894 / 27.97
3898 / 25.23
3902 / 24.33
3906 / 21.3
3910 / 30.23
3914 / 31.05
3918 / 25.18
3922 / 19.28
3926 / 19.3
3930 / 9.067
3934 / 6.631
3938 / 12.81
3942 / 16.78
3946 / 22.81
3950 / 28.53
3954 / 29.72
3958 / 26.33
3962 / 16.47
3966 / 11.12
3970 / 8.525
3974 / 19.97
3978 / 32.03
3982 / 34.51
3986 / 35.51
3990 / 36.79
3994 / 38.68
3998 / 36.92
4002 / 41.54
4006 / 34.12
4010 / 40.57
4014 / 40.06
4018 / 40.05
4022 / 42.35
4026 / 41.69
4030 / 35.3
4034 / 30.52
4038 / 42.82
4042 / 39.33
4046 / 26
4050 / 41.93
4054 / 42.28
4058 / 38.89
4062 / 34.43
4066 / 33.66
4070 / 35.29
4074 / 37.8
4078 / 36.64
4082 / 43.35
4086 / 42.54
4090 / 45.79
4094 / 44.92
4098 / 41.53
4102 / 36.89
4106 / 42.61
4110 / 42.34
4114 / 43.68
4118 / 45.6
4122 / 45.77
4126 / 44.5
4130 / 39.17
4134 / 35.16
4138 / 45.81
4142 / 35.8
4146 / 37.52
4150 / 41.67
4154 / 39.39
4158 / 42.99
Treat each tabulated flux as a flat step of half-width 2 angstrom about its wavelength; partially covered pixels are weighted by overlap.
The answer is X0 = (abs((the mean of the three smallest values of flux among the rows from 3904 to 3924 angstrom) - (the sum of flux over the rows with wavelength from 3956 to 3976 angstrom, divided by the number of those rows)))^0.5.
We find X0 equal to 2.3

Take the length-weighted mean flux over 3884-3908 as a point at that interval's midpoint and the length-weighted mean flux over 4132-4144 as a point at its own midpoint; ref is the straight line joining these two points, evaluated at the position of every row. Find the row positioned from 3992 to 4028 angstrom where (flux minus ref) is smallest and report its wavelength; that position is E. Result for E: 4006 angstrom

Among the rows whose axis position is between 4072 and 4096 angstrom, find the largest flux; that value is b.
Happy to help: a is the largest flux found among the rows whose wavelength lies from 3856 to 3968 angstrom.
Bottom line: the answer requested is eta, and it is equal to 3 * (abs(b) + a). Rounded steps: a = 31.05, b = 45.79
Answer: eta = 231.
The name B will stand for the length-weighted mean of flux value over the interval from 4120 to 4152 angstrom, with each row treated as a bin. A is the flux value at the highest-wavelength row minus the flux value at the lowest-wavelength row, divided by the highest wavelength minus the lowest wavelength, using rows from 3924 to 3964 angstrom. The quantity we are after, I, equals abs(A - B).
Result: 41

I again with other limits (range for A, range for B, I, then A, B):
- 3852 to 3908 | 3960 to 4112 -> 36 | 0.01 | 36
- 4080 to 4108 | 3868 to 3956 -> 21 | -0.03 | 21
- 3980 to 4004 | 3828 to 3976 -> 19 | 0.35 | 20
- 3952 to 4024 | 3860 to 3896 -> 21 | 0.19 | 21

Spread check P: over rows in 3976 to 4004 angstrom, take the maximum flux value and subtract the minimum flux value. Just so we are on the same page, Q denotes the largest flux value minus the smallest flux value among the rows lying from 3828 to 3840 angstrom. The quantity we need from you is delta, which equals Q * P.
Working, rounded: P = 10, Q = 1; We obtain 6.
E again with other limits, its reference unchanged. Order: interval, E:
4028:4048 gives 4046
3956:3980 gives 3970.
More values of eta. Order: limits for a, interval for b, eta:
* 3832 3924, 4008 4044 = 222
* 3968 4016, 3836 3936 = 218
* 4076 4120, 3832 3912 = 228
